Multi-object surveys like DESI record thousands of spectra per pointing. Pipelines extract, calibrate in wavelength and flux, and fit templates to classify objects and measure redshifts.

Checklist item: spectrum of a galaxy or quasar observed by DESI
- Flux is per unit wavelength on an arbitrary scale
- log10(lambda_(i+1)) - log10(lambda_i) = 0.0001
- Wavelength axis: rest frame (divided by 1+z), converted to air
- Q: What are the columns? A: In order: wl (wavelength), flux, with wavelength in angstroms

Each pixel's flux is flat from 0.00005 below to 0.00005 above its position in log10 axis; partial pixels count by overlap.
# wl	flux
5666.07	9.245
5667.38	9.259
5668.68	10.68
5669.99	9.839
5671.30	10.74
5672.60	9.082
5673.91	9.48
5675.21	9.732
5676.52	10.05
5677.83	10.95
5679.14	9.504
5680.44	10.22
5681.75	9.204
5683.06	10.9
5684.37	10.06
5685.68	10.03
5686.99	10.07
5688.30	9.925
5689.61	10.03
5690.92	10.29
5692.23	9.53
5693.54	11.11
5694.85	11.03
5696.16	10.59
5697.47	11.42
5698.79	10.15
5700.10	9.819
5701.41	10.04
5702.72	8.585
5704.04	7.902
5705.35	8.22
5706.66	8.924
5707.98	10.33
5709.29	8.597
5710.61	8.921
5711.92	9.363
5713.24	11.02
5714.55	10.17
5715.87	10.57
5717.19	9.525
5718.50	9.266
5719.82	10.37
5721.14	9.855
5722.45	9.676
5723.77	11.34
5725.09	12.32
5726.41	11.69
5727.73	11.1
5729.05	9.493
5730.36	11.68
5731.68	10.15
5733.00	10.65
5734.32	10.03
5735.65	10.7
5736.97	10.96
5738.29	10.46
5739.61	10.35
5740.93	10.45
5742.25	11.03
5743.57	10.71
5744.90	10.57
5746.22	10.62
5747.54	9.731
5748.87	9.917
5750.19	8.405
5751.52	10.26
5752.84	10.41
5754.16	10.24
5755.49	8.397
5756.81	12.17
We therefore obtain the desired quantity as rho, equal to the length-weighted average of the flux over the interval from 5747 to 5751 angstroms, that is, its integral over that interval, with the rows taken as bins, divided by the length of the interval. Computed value 9.35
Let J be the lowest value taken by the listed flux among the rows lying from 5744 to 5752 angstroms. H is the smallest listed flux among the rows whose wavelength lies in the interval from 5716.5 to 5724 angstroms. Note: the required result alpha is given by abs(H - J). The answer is 0.86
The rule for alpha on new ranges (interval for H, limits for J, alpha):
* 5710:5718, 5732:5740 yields 1.11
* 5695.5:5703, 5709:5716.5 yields 0.01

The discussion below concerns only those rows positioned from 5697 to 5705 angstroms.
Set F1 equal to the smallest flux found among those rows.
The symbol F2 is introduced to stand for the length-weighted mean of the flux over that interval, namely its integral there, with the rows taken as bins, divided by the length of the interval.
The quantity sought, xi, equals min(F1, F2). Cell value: 7.90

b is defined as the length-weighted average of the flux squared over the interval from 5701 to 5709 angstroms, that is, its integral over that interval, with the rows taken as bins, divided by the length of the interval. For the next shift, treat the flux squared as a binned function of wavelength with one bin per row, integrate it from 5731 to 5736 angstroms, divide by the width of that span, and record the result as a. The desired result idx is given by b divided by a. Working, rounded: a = 107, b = 81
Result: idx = 0.75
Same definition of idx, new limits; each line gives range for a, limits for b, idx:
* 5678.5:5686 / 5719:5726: 1.16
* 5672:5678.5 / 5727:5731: 1.20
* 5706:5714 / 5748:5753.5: 1.04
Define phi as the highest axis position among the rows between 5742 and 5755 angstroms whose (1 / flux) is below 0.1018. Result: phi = 5754.16 angstroms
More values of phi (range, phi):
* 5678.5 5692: 5690.92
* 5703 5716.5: 5715.87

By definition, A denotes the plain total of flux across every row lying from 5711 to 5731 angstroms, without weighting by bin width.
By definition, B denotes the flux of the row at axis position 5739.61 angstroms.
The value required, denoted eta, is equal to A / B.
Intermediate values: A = 157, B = 10.35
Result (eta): 15.2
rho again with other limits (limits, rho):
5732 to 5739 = 10.53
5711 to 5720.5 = 10.01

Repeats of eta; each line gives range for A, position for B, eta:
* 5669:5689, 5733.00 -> 14.1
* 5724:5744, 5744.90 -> 15.3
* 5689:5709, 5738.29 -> 14.1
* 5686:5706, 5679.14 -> 15.6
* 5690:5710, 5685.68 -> 14.6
